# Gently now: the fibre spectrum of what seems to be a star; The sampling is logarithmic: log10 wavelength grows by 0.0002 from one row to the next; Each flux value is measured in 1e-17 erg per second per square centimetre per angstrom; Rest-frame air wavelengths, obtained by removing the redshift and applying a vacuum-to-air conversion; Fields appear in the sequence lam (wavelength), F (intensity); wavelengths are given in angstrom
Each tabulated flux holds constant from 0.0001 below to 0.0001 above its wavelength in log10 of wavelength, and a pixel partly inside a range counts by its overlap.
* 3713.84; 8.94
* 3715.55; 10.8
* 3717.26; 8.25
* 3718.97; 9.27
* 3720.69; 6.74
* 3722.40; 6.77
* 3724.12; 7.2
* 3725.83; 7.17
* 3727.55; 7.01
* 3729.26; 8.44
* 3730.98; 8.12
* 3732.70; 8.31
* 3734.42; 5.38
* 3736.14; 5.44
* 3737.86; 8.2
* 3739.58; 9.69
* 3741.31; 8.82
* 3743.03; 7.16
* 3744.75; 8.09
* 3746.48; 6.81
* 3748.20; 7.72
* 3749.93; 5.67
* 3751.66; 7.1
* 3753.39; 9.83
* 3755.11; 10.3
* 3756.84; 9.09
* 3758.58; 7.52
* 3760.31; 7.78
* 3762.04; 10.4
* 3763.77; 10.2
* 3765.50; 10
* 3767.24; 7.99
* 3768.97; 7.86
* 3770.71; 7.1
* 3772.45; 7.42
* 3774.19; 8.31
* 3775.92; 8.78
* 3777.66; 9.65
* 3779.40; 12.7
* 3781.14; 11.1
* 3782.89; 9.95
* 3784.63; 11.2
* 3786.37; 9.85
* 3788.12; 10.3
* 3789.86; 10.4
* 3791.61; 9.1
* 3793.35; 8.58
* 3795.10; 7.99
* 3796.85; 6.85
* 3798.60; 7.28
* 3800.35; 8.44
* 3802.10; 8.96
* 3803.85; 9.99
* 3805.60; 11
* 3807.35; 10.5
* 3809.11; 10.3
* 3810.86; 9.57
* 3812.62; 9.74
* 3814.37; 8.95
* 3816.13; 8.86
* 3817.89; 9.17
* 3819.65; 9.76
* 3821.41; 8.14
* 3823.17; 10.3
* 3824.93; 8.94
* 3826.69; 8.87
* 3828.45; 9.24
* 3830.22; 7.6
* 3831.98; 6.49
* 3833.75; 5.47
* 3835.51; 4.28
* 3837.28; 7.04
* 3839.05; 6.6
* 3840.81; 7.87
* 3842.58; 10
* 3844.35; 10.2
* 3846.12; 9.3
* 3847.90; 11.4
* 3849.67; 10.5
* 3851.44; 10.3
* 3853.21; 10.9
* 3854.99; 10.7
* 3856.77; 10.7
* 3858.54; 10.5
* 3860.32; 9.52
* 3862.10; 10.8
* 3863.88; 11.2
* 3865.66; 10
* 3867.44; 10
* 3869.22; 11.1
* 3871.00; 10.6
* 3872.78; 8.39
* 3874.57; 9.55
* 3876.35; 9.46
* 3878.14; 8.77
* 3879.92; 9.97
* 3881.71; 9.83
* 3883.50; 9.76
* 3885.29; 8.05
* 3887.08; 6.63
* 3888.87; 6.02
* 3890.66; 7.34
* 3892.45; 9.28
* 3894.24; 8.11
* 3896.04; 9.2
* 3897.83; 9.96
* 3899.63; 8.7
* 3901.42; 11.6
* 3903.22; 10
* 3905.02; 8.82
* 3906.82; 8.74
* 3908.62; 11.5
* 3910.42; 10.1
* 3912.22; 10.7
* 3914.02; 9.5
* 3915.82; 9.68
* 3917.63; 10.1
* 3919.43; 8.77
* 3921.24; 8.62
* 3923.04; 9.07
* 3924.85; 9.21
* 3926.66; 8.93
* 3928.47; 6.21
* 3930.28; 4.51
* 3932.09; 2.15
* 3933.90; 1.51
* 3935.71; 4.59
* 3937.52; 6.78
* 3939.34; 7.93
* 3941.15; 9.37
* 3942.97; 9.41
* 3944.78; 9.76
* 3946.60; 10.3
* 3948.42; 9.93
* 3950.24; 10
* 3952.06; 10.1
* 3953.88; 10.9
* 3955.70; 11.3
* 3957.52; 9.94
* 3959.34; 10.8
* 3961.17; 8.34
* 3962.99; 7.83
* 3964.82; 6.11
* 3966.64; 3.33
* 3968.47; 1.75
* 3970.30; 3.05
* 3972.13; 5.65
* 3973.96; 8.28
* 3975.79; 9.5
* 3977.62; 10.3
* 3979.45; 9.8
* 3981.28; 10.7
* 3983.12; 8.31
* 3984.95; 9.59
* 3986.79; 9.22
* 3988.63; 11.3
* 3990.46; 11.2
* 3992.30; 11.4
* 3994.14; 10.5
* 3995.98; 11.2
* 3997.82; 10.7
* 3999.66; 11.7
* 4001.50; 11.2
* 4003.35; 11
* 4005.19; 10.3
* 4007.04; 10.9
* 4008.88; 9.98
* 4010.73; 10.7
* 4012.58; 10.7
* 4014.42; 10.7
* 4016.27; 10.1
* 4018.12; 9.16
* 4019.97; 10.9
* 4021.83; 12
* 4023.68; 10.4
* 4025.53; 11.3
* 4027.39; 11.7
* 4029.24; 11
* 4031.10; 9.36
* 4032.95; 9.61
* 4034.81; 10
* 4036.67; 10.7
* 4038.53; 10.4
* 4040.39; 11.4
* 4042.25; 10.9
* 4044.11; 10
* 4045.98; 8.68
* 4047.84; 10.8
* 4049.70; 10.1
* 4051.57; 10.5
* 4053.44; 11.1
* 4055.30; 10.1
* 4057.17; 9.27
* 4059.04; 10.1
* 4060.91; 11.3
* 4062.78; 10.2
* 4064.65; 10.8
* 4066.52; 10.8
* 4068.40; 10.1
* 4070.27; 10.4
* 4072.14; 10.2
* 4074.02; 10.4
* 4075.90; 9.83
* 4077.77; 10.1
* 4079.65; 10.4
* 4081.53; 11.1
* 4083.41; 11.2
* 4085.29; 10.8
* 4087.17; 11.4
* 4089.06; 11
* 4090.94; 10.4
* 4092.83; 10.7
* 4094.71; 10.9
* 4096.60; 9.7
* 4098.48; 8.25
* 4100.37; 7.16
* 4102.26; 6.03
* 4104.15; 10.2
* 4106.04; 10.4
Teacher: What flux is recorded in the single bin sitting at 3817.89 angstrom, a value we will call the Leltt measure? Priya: 9.17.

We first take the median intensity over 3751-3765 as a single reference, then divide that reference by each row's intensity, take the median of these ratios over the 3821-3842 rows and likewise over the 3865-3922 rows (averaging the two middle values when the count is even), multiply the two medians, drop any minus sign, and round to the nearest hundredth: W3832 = 1.22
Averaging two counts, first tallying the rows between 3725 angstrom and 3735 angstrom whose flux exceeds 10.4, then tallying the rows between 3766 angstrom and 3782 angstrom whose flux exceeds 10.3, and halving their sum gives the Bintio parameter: 1.0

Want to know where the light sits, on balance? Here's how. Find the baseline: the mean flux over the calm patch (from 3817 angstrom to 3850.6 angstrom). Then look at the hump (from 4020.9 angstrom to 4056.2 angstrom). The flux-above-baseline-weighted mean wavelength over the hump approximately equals 4037.3 angstrom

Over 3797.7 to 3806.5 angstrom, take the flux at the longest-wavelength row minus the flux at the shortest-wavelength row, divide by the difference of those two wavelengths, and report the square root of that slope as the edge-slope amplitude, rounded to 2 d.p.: 0.73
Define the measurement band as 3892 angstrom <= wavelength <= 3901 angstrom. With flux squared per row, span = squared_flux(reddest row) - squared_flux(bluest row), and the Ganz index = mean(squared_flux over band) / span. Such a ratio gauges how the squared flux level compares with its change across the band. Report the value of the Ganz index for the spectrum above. -8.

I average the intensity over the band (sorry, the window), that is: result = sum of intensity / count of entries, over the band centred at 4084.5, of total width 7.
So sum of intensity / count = 11.1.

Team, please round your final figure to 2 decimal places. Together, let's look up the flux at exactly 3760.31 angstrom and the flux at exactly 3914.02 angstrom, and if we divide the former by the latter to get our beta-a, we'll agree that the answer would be 0.82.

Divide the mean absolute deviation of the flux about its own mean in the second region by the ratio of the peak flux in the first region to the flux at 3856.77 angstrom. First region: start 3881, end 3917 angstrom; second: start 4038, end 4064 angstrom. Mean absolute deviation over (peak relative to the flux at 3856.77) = 0.52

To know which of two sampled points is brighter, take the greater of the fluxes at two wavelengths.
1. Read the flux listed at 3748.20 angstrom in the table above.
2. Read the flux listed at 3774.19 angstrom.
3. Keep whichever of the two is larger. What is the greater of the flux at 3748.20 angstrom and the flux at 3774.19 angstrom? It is 8.3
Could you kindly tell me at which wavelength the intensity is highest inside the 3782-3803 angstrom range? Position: 3784.63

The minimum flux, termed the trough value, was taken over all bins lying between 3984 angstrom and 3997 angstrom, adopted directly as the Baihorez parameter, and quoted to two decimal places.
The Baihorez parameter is 9.22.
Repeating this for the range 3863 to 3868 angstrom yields 10.00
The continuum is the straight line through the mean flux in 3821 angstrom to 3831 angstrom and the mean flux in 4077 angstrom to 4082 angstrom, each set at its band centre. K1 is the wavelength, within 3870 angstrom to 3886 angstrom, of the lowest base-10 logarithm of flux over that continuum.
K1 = 3885.29 angstrom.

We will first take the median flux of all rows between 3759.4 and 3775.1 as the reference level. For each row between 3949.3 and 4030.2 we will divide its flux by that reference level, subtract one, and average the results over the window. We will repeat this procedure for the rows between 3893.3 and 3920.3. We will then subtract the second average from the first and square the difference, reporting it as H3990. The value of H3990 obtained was 0.000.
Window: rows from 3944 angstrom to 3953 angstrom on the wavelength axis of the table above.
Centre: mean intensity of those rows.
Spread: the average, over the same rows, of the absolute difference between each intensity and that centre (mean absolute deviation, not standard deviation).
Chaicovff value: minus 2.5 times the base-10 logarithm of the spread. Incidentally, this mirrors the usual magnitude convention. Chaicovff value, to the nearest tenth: 2.1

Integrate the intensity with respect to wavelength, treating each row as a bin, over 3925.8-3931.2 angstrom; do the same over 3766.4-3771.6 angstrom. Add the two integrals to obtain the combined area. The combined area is 75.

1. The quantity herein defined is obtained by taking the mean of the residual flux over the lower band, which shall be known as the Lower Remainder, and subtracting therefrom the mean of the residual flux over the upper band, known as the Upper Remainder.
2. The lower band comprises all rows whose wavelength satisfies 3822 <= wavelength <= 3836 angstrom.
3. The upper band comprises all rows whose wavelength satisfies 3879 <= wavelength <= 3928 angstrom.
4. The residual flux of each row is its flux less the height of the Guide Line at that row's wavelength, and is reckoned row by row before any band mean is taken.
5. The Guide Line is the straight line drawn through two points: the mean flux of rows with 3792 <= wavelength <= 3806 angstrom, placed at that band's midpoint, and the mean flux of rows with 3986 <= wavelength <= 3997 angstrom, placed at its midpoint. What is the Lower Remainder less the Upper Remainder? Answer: -1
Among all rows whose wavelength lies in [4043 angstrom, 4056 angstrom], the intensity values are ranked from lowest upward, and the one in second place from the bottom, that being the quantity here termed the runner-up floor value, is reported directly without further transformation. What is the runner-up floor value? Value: 10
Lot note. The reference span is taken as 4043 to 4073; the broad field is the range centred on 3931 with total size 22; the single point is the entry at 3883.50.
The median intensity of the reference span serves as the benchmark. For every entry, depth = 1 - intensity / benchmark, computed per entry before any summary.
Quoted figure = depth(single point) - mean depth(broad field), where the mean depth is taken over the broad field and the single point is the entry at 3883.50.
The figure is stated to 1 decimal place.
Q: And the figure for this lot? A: -0.3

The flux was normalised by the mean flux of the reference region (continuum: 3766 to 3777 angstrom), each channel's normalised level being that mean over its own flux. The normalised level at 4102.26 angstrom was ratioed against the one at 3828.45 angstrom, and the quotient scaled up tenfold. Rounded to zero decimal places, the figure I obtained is 15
